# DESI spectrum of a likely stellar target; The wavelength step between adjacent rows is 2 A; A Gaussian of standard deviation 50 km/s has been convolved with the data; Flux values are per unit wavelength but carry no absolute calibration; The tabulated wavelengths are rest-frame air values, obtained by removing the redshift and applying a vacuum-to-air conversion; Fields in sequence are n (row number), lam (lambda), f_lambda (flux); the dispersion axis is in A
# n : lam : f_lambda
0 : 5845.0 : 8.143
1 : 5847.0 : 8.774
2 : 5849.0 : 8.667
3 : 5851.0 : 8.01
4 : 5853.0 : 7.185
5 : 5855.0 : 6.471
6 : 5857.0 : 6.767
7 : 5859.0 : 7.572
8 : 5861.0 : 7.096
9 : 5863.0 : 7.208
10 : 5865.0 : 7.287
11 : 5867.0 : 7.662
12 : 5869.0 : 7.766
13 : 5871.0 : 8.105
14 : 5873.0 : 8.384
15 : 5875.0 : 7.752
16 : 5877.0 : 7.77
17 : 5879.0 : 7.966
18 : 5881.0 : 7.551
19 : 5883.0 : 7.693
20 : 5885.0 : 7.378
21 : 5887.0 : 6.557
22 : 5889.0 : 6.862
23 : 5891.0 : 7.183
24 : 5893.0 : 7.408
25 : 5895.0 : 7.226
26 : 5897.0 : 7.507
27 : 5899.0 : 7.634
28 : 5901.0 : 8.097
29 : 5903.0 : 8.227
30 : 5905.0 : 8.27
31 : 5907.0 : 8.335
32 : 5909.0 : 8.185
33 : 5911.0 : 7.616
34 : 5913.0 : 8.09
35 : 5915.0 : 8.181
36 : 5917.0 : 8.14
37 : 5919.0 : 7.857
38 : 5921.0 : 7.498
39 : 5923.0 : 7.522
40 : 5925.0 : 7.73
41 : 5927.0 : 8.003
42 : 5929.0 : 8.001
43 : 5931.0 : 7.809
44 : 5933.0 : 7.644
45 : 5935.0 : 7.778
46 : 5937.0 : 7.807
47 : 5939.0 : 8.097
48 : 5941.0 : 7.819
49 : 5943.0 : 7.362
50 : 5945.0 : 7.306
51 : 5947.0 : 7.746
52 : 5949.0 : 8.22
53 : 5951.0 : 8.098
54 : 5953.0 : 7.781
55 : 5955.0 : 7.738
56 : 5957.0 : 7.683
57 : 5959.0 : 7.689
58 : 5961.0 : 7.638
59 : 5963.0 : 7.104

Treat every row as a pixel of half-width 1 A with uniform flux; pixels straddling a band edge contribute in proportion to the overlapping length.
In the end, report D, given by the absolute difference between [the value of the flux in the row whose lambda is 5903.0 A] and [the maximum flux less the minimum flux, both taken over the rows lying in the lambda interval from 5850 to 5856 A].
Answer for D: 6.69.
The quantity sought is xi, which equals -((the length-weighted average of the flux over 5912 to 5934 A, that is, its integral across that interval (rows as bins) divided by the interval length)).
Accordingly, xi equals -7.9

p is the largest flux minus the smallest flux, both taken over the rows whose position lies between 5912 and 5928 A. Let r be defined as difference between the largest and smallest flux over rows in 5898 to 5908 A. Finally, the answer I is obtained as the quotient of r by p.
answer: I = 1.03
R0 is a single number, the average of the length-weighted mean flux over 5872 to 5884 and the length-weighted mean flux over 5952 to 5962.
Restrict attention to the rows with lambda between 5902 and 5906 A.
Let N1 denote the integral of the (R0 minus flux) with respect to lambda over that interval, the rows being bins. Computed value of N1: -1.9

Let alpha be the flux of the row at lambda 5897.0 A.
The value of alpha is 7.507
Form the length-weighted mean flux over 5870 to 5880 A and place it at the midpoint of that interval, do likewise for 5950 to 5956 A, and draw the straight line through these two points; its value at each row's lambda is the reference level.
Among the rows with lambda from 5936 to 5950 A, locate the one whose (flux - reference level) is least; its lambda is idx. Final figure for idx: 5945.0 A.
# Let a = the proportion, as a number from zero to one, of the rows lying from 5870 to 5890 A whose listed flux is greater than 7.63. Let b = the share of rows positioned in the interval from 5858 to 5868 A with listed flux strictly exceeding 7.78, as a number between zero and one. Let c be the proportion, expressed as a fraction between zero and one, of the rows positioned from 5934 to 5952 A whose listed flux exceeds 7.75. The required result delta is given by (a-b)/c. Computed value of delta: 0.9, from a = 0.60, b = 0.00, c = 0.67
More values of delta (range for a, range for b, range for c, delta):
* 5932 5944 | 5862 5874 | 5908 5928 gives 0.8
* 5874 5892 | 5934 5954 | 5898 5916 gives -0.2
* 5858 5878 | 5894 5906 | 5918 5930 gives 0.2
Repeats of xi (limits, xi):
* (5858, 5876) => -7.6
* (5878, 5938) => -7.7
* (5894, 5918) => -8.0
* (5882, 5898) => -7.2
